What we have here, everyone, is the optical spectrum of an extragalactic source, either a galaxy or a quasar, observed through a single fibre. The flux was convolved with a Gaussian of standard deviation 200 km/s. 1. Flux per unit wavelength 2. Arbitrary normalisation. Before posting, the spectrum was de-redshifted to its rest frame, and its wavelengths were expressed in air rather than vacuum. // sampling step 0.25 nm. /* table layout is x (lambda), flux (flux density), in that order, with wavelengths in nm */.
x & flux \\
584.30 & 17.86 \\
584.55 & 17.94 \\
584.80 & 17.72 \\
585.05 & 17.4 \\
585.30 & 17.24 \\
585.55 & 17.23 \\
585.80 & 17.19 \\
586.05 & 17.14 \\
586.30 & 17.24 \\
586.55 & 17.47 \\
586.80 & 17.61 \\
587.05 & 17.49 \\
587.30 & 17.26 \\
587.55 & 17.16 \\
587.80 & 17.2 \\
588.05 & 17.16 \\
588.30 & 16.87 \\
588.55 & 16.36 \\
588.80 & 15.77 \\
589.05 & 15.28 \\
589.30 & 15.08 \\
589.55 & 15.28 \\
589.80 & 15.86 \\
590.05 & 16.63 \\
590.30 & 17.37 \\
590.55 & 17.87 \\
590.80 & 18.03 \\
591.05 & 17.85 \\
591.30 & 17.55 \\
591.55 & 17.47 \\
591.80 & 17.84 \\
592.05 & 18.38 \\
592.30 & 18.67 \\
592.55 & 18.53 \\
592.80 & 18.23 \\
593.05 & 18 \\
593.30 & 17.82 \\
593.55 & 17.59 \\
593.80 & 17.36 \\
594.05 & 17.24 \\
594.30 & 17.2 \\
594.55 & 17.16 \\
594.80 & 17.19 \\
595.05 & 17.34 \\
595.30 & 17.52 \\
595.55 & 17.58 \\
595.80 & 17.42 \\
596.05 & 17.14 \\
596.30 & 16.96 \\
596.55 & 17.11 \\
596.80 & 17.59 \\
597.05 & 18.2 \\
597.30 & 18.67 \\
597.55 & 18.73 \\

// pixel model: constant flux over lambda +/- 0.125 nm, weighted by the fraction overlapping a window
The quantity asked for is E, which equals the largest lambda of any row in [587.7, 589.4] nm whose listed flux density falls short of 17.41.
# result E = 589.30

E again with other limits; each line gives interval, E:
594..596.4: 596.30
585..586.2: 586.05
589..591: 590.30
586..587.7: 587.55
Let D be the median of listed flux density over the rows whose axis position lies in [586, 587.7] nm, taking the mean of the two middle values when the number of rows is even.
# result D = 17.3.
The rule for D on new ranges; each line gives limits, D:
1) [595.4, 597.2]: 17.4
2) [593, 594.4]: 17.5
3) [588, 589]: 16.6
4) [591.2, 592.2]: 17.7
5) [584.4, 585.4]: 17.6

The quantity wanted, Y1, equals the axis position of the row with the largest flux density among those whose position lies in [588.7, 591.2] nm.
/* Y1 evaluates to 590.80 nm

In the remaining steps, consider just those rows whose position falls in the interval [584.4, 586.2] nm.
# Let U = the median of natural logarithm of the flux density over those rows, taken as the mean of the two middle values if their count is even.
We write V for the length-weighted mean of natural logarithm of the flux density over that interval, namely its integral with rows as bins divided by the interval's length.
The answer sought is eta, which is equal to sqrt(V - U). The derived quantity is 0.10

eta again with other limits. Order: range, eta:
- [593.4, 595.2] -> 0.06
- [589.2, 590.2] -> 0.11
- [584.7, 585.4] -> 0.05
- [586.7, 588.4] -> 0.05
